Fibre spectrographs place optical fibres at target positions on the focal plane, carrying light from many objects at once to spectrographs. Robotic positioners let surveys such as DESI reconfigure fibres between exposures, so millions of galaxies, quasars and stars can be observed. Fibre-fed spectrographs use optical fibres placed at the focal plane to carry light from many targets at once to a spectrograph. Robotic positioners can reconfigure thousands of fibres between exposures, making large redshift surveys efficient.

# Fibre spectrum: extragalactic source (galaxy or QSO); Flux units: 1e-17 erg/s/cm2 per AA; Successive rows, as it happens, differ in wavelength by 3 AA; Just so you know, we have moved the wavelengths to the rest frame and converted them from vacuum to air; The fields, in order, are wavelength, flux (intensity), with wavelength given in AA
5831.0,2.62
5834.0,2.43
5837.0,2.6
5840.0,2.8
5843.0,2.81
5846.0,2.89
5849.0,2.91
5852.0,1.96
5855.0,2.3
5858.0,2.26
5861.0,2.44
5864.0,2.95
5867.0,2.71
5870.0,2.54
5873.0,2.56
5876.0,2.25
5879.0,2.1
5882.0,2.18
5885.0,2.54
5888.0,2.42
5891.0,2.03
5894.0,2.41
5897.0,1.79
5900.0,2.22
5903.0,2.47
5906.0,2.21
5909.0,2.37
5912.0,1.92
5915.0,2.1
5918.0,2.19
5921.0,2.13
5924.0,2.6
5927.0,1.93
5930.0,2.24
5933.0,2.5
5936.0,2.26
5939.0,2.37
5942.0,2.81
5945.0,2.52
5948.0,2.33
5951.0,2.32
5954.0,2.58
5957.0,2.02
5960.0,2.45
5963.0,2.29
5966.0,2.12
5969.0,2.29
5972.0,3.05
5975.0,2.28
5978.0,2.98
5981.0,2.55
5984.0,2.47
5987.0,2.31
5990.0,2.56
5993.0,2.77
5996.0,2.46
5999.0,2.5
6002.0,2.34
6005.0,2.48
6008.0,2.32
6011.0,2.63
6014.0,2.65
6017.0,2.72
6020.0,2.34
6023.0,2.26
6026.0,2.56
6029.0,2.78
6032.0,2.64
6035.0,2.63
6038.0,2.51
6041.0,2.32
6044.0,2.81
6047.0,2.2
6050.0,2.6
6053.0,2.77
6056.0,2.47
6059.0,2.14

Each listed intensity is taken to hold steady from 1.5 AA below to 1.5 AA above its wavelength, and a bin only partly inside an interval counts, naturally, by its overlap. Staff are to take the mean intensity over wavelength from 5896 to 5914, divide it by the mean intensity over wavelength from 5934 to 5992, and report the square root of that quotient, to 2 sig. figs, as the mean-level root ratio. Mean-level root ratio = 0.94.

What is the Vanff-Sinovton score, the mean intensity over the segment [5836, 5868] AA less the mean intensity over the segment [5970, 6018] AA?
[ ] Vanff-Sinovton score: 0.04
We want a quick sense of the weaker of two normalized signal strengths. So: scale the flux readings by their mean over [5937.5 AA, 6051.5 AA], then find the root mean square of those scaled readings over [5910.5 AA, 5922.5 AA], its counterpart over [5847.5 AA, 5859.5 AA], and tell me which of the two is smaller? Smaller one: 0.84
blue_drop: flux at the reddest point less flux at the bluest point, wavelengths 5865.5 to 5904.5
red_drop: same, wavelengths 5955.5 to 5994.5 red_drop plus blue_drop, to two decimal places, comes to 0.51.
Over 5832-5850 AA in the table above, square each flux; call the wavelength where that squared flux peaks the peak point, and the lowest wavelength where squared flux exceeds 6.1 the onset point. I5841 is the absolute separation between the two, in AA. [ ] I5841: 12 AA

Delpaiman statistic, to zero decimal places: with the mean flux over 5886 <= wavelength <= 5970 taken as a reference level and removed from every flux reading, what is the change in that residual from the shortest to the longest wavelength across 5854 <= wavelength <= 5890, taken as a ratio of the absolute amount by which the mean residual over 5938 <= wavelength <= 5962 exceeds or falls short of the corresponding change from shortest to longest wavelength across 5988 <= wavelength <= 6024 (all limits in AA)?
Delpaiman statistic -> 0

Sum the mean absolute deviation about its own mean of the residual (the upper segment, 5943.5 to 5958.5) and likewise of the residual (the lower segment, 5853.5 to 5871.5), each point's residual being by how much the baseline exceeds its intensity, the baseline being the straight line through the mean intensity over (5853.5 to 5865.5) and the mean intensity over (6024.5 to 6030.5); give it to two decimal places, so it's 0.35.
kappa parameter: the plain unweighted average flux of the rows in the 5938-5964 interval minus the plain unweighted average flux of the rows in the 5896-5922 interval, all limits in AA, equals 0.25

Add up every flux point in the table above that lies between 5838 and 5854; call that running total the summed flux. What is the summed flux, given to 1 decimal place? 13.4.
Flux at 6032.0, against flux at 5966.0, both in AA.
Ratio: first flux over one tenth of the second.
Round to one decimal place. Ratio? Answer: 12.5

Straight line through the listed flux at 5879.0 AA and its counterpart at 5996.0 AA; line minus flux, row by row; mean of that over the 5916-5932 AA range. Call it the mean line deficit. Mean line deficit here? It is 0.02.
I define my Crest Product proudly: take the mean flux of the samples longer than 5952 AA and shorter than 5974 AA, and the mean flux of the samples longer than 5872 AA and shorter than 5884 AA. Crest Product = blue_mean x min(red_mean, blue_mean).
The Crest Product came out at 5.2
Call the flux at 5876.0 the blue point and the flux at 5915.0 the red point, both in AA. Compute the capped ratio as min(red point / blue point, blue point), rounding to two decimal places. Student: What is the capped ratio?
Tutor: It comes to 0.93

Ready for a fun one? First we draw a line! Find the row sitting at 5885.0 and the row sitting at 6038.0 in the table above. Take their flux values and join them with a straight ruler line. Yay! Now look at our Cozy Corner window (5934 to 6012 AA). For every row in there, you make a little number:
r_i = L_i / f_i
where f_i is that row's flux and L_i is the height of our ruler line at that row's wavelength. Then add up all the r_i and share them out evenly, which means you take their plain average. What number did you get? 1.03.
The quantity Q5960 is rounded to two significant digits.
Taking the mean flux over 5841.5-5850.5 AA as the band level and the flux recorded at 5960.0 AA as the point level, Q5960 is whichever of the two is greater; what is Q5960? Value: 2.9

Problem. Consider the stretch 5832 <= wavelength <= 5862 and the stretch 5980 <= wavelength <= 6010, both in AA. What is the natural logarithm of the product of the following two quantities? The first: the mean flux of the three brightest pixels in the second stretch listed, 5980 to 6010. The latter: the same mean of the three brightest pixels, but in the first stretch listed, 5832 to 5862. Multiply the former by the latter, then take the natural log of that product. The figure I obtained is 2.02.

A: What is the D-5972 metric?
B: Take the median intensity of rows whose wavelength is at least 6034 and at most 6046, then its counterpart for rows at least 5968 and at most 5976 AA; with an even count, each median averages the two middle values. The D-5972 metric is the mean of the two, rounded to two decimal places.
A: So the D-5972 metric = 2.43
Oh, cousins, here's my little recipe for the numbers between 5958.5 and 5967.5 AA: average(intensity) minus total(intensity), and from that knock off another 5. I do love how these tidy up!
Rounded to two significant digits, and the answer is -9.6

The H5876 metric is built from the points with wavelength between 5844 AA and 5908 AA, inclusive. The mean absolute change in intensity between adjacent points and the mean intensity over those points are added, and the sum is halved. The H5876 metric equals 1.34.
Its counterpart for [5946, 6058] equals 1.38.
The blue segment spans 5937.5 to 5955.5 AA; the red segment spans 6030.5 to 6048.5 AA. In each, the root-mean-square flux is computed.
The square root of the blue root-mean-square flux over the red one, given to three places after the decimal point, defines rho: 0.994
